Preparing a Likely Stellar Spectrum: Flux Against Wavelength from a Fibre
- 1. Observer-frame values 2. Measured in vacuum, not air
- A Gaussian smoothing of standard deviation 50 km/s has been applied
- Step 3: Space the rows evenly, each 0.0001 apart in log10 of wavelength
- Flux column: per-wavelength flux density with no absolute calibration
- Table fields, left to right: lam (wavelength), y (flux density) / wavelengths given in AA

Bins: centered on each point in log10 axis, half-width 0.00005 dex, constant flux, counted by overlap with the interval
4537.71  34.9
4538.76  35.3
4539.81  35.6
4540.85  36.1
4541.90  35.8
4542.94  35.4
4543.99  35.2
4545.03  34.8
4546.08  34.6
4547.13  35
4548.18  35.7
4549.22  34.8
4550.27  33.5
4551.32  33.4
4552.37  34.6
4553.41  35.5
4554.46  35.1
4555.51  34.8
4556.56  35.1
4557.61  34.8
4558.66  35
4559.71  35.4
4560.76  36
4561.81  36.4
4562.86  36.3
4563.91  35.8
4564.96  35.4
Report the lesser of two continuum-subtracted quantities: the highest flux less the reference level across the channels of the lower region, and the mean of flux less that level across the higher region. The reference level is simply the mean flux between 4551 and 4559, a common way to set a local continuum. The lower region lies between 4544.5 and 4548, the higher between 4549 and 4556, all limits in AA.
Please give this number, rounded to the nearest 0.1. -0.3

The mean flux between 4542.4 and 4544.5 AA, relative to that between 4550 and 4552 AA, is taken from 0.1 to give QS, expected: -0.96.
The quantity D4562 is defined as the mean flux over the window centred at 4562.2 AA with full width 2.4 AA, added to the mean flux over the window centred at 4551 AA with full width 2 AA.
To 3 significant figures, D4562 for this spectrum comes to 69.8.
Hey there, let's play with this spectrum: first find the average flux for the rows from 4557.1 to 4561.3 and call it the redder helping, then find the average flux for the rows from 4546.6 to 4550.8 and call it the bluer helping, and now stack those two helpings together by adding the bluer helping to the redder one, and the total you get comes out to 70.0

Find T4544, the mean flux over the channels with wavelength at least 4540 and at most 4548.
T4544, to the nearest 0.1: 35.3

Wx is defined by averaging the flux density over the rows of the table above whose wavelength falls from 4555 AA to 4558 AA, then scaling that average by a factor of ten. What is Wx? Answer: 349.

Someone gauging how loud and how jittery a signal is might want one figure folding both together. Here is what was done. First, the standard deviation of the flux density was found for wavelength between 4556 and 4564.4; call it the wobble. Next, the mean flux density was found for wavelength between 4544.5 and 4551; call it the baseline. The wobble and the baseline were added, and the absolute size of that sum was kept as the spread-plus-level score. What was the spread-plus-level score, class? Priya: 35.3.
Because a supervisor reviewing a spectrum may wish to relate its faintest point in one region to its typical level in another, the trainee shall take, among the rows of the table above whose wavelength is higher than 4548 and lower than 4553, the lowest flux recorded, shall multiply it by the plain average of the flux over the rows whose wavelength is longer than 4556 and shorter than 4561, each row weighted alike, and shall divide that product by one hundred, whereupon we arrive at 11.8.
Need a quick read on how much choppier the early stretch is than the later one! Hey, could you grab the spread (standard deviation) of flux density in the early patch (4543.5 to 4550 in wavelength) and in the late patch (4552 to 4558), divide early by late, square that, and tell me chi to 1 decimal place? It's 1.5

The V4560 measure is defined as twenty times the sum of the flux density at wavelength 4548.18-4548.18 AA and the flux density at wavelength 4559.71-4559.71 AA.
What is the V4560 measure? 1422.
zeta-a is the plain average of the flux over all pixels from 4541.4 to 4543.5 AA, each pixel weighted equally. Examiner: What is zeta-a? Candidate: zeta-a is 35.6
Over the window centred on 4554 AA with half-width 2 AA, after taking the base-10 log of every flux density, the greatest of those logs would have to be 1.55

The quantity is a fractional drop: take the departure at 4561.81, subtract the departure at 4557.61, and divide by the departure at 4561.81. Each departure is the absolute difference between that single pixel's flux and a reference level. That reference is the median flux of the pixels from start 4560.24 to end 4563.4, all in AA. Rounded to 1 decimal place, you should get -14.0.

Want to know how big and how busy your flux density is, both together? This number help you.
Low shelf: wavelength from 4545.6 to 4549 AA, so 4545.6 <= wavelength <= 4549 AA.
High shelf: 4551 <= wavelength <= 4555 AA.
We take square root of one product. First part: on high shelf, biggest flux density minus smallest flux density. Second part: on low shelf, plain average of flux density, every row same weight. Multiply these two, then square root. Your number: 8.6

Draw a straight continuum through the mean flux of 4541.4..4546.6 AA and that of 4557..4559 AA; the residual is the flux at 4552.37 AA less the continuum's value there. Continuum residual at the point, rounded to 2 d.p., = -0.41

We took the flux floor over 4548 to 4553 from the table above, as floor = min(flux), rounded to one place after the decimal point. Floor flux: 33.4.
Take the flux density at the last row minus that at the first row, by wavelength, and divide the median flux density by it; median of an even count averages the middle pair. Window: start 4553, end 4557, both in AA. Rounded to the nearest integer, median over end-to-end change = -88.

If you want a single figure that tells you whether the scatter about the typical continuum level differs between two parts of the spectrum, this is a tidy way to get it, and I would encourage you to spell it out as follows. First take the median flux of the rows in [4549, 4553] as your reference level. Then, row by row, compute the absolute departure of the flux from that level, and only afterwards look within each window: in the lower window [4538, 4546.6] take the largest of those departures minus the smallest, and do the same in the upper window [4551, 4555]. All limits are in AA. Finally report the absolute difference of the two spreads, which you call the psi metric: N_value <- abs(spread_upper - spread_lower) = 0.60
